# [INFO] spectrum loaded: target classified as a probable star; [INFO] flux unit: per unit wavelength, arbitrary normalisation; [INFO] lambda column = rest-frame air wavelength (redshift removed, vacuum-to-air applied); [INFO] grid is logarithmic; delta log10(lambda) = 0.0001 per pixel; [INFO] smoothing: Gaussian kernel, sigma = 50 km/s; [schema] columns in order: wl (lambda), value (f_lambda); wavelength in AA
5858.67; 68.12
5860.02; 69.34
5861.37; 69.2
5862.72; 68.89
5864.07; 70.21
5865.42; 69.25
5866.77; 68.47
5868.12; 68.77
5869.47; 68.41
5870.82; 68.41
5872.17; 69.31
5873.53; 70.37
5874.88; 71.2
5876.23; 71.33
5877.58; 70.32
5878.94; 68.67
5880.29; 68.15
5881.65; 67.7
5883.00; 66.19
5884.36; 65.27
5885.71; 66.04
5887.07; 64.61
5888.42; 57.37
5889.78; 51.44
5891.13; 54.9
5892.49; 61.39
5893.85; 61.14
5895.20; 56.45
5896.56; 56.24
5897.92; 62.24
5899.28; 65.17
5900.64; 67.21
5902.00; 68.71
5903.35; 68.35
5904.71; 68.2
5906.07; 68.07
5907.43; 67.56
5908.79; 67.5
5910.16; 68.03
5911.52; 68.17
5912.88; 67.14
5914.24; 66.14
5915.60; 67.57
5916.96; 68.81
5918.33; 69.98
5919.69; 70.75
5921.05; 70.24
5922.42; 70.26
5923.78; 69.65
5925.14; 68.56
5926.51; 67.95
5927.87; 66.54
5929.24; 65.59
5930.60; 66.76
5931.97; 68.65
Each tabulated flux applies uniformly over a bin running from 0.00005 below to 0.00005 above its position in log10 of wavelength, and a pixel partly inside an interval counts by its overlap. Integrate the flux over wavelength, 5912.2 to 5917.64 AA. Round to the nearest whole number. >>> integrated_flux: 367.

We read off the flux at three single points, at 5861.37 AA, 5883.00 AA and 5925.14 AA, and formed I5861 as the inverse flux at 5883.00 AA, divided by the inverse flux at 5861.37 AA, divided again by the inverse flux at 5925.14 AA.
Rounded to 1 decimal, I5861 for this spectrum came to 71.7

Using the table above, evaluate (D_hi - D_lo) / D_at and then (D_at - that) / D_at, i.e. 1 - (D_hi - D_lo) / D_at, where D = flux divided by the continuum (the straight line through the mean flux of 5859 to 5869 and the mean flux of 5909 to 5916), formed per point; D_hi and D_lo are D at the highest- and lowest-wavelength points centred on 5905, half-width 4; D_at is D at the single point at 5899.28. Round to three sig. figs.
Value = 1.01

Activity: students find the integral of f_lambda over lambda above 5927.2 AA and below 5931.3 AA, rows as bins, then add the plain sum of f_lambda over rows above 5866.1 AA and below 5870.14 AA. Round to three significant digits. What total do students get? 477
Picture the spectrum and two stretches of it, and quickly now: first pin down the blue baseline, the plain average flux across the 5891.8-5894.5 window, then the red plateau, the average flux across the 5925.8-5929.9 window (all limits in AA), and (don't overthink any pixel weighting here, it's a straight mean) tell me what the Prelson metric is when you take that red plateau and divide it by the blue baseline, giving 1.09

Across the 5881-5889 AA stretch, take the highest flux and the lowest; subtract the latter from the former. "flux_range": 10.3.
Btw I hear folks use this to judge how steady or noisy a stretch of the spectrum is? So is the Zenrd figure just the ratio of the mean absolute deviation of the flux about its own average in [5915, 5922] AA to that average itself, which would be 0.015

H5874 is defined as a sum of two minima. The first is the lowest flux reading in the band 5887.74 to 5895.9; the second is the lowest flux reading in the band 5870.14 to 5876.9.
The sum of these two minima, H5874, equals 120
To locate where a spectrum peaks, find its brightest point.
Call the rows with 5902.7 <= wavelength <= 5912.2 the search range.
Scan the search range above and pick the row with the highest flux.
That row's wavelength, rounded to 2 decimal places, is 5903.35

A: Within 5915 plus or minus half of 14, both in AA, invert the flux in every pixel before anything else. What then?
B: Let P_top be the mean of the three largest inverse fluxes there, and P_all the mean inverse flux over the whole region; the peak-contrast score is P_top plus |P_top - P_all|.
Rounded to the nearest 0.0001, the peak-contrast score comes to 0.0153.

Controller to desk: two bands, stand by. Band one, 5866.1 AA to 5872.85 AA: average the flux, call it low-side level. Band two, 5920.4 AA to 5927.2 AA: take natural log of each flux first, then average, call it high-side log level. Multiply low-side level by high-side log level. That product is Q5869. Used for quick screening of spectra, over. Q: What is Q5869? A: 291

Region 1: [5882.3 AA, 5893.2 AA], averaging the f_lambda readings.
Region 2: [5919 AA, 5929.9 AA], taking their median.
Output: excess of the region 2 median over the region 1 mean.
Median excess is 8.2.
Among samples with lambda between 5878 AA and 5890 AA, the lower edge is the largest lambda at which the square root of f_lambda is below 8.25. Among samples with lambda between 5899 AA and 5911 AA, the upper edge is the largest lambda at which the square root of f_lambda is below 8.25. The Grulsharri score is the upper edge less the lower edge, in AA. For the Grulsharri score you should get 20.4 AA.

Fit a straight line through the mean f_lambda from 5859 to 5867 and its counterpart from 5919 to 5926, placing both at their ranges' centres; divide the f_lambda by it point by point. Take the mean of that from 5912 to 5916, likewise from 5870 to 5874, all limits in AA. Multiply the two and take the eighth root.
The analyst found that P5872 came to 0.995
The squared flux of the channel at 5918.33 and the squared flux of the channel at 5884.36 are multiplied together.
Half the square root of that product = 2284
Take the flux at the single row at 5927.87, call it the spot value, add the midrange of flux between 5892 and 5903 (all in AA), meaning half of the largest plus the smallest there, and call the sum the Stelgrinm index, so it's 129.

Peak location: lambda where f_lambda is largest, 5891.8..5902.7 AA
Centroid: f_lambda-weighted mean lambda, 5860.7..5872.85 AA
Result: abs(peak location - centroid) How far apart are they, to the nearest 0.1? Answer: 35.2 AA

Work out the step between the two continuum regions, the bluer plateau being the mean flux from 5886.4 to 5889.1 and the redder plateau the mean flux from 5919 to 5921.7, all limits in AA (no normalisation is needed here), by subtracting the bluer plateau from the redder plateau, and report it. 10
